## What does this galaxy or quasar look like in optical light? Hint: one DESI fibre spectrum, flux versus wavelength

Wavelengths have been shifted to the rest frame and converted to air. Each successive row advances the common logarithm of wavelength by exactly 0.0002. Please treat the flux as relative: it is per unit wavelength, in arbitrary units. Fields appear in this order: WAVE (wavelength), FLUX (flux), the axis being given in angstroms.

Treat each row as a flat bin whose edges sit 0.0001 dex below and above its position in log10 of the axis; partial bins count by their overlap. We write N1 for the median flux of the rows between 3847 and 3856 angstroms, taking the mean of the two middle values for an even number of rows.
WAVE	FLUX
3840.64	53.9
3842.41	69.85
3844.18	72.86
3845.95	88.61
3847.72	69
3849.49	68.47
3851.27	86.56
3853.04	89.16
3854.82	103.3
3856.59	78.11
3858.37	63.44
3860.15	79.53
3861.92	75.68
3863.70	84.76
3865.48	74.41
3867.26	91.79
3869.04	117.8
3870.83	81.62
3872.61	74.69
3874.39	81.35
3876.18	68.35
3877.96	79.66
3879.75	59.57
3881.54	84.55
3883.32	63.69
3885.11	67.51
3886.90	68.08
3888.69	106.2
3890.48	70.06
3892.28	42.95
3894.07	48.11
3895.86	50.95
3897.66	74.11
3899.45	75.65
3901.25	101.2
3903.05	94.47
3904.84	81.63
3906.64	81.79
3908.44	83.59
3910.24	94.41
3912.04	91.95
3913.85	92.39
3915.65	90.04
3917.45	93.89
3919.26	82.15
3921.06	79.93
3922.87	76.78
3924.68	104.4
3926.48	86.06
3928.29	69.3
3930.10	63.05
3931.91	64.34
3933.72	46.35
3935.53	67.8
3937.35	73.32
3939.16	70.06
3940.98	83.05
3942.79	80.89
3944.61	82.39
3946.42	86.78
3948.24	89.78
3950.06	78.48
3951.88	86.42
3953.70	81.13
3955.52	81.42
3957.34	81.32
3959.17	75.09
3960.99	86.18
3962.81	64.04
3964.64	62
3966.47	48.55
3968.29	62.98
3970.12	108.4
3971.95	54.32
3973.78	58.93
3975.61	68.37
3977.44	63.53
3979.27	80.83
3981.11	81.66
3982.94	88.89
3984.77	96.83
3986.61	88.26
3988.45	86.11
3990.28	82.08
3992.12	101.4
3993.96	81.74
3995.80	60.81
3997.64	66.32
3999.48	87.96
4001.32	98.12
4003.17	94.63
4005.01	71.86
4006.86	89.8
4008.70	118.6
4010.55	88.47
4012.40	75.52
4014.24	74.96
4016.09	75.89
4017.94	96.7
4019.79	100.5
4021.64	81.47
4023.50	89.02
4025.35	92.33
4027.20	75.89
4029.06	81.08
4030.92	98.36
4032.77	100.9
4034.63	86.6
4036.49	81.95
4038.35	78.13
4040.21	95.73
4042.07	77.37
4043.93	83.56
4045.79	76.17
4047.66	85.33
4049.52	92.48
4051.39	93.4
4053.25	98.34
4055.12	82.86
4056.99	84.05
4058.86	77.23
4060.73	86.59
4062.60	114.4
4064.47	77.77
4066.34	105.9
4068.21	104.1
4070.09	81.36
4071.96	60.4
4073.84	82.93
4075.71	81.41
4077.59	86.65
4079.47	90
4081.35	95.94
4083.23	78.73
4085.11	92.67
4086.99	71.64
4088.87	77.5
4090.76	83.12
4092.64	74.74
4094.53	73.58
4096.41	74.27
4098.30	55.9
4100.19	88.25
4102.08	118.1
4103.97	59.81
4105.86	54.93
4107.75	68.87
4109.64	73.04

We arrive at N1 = 87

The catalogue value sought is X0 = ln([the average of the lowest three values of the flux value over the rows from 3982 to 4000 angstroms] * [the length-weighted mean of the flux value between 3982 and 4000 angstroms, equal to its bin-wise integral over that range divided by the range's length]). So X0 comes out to 8.67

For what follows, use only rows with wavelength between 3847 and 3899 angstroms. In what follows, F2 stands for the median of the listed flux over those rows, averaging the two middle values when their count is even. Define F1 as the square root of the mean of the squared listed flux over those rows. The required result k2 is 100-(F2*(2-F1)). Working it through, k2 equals 5753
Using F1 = 77.7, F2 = 74.7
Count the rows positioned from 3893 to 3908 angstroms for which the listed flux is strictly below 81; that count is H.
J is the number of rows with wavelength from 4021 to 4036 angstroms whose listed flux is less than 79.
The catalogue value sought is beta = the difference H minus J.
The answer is 3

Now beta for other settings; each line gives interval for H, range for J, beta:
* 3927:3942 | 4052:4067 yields 5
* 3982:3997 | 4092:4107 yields -5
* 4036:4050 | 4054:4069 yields 1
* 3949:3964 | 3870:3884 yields -1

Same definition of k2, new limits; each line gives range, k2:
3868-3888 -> 5810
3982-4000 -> 7312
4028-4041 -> 7667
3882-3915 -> 6168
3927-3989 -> 6037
